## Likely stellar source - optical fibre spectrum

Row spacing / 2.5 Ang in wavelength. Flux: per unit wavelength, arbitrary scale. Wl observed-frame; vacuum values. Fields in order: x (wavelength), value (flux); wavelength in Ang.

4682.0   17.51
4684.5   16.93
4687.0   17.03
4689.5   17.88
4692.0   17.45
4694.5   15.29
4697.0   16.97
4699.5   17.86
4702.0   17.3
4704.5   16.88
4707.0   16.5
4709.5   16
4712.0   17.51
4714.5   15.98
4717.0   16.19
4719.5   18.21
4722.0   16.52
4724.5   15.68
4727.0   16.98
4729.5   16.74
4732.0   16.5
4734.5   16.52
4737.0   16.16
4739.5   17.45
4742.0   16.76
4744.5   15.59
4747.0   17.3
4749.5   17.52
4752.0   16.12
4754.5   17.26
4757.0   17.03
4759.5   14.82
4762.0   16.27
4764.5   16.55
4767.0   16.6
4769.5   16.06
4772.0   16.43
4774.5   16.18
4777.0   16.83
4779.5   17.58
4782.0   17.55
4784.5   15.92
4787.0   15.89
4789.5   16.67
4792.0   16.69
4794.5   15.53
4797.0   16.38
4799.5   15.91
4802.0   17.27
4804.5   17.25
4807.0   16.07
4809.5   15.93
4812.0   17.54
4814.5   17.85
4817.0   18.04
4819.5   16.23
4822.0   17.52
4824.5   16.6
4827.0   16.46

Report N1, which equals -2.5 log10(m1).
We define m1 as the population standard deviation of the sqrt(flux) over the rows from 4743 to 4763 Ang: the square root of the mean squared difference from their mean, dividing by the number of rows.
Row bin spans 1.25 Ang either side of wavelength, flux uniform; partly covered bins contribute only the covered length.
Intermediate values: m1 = 0.111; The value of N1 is 2.39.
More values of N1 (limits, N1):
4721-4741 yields 3.04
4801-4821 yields 2.56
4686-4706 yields 2.57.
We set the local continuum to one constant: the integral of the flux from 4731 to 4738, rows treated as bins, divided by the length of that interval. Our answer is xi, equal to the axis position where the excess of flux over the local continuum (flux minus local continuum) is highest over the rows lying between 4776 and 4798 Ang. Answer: 4779.5 Ang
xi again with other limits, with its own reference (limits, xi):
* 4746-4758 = 4749.5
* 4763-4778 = 4777.0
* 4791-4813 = 4812.0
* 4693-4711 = 4699.5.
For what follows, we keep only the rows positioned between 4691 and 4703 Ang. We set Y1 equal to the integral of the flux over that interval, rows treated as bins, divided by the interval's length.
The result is 17.0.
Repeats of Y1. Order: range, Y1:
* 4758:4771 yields 16.1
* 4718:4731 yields 16.8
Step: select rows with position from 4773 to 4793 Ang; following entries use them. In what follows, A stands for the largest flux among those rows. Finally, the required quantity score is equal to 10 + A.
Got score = 27.6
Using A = 17.58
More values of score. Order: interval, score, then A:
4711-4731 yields 28.2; 18.21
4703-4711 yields 26.9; 16.88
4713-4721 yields 28.2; 18.21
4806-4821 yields 28.0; 18.04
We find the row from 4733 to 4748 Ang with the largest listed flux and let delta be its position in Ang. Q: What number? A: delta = 4739.5 Ang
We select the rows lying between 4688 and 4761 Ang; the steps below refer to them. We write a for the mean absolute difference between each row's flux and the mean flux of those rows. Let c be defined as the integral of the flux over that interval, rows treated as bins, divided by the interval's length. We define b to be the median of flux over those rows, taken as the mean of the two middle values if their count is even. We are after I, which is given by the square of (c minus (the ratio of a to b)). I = 278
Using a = 0.66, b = 16.8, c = 16.72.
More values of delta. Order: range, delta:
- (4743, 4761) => 4749.5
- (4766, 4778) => 4777.0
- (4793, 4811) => 4802.0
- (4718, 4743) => 4719.5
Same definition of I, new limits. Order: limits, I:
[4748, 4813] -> 272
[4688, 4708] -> 289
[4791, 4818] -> 279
